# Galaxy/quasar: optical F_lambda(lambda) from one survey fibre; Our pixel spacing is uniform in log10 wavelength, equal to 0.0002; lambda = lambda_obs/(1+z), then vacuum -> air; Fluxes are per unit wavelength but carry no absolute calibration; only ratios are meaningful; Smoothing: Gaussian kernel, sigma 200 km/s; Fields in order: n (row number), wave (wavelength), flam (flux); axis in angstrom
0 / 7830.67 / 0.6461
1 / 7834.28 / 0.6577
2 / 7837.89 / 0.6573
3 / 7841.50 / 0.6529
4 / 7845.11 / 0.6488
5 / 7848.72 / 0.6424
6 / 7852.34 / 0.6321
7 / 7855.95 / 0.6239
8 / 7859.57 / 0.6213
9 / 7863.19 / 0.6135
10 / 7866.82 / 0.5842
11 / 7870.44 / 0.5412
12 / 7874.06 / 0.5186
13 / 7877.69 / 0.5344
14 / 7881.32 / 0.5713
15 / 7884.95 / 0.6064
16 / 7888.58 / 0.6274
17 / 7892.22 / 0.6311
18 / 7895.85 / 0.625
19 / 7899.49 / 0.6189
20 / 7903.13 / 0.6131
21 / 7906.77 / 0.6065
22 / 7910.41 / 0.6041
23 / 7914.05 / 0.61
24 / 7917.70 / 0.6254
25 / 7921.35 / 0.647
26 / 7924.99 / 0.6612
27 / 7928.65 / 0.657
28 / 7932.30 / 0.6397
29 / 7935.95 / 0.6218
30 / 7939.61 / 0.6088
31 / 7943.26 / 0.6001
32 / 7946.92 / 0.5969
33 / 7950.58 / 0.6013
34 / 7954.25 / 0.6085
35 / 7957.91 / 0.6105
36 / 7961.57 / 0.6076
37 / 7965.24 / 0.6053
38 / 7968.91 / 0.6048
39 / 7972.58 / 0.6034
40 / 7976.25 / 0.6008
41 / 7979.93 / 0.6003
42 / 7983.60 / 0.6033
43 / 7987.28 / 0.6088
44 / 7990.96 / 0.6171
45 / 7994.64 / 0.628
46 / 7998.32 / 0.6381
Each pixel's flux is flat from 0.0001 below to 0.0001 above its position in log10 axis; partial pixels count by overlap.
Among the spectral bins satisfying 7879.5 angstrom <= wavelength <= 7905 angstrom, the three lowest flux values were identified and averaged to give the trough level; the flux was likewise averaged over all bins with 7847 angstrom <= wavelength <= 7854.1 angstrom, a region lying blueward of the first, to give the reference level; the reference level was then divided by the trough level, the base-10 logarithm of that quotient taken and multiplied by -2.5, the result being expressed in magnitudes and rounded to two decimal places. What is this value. -0.07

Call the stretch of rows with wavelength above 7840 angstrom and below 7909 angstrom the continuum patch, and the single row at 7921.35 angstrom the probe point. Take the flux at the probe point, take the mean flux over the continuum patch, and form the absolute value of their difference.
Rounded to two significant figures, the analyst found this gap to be 0.041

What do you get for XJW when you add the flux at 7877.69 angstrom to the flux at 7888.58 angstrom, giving 1.16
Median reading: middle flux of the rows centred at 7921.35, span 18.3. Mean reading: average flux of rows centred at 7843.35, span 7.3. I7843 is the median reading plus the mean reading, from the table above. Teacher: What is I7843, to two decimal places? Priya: 1.30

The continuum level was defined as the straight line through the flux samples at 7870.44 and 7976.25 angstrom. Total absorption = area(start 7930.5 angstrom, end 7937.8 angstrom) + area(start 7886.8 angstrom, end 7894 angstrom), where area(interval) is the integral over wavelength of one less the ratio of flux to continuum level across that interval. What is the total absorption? -1.7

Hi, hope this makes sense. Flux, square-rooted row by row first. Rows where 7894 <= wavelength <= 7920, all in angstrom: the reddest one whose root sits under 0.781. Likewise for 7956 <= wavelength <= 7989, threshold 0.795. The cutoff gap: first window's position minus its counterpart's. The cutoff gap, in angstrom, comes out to -76.9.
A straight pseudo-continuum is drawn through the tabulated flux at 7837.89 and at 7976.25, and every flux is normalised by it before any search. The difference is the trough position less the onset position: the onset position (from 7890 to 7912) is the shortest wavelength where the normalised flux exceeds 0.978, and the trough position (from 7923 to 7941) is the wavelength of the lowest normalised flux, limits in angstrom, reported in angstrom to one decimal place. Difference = 47.4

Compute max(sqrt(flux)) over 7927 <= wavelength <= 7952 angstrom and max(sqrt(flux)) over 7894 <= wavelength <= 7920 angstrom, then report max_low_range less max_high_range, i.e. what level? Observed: -0.020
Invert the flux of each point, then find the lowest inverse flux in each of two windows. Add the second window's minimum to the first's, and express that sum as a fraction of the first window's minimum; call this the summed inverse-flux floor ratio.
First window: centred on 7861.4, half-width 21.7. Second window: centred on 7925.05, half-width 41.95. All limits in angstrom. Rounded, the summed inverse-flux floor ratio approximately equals 1.99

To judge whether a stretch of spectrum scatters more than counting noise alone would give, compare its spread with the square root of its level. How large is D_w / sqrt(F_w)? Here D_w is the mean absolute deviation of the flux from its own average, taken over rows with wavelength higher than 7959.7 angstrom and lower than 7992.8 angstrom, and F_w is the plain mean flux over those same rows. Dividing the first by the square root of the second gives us 0.005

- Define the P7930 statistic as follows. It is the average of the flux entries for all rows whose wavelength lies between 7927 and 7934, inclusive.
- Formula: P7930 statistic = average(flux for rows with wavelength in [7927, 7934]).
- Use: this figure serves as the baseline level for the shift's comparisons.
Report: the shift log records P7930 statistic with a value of 0.648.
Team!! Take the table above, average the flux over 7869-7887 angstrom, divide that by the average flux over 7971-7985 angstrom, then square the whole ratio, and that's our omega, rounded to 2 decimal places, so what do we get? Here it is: 0.85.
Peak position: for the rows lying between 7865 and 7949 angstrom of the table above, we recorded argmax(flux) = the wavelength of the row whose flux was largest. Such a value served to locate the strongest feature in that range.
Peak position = 7924.99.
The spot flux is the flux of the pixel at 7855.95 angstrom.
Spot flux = 0.6239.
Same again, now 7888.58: 0.6274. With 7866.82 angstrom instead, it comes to 0.5842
